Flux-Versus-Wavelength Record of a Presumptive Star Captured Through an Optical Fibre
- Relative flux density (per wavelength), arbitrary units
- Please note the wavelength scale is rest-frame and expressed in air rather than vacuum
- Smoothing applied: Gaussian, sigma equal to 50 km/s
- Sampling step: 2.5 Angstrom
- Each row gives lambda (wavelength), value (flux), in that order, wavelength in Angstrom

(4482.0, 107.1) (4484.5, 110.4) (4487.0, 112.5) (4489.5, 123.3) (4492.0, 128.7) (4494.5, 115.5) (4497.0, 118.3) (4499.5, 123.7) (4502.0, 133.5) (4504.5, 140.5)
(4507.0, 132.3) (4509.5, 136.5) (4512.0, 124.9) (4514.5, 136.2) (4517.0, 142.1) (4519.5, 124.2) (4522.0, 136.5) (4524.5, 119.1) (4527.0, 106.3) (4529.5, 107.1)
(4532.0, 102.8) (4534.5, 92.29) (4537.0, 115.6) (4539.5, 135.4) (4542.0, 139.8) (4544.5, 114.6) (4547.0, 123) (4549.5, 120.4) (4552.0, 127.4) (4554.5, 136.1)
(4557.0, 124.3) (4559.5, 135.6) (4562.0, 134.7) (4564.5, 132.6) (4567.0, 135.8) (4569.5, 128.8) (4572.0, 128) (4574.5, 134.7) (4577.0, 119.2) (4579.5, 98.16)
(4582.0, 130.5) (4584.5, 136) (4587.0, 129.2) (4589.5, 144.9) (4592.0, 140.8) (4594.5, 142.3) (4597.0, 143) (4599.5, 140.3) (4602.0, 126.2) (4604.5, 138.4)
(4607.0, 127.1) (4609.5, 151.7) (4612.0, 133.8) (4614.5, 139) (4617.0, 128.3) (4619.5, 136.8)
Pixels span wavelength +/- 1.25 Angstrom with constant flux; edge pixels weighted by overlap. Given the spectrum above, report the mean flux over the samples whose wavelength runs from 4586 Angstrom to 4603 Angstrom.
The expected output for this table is 138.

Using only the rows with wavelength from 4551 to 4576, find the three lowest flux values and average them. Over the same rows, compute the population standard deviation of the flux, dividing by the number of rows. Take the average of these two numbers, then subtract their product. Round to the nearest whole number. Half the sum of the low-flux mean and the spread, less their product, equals -449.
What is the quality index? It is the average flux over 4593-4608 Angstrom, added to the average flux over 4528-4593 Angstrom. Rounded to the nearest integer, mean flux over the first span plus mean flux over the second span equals 262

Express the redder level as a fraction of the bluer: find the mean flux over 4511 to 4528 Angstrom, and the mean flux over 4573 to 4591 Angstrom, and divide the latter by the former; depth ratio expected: 1.00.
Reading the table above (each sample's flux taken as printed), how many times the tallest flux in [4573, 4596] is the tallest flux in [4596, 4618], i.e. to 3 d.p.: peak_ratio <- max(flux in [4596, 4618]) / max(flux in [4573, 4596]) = 1.047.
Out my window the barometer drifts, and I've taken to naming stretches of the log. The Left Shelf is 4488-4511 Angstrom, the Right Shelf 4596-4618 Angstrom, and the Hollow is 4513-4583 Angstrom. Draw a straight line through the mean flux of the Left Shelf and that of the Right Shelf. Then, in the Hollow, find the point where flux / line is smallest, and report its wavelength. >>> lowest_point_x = 4534.5 Angstrom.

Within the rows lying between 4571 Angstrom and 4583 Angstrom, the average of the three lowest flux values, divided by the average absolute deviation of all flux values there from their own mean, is 11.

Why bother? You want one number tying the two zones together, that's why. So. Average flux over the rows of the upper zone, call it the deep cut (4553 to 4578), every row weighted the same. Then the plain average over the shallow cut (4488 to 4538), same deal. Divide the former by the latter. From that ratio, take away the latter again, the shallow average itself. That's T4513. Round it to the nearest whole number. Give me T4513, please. -122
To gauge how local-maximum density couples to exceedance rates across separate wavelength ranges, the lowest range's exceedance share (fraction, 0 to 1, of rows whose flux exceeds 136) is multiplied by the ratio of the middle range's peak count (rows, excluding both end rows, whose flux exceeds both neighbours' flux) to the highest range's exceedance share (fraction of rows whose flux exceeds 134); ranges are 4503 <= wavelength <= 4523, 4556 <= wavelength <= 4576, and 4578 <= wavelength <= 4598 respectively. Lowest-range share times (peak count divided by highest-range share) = 2.0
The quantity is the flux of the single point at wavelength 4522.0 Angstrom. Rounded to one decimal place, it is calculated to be 136.5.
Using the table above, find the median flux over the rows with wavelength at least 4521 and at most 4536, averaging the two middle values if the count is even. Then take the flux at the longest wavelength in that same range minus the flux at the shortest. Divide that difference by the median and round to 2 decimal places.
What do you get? -0.41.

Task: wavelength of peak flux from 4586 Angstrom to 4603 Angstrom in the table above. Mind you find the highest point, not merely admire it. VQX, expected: 4589.5 Angstrom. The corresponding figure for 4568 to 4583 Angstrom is 4574.5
